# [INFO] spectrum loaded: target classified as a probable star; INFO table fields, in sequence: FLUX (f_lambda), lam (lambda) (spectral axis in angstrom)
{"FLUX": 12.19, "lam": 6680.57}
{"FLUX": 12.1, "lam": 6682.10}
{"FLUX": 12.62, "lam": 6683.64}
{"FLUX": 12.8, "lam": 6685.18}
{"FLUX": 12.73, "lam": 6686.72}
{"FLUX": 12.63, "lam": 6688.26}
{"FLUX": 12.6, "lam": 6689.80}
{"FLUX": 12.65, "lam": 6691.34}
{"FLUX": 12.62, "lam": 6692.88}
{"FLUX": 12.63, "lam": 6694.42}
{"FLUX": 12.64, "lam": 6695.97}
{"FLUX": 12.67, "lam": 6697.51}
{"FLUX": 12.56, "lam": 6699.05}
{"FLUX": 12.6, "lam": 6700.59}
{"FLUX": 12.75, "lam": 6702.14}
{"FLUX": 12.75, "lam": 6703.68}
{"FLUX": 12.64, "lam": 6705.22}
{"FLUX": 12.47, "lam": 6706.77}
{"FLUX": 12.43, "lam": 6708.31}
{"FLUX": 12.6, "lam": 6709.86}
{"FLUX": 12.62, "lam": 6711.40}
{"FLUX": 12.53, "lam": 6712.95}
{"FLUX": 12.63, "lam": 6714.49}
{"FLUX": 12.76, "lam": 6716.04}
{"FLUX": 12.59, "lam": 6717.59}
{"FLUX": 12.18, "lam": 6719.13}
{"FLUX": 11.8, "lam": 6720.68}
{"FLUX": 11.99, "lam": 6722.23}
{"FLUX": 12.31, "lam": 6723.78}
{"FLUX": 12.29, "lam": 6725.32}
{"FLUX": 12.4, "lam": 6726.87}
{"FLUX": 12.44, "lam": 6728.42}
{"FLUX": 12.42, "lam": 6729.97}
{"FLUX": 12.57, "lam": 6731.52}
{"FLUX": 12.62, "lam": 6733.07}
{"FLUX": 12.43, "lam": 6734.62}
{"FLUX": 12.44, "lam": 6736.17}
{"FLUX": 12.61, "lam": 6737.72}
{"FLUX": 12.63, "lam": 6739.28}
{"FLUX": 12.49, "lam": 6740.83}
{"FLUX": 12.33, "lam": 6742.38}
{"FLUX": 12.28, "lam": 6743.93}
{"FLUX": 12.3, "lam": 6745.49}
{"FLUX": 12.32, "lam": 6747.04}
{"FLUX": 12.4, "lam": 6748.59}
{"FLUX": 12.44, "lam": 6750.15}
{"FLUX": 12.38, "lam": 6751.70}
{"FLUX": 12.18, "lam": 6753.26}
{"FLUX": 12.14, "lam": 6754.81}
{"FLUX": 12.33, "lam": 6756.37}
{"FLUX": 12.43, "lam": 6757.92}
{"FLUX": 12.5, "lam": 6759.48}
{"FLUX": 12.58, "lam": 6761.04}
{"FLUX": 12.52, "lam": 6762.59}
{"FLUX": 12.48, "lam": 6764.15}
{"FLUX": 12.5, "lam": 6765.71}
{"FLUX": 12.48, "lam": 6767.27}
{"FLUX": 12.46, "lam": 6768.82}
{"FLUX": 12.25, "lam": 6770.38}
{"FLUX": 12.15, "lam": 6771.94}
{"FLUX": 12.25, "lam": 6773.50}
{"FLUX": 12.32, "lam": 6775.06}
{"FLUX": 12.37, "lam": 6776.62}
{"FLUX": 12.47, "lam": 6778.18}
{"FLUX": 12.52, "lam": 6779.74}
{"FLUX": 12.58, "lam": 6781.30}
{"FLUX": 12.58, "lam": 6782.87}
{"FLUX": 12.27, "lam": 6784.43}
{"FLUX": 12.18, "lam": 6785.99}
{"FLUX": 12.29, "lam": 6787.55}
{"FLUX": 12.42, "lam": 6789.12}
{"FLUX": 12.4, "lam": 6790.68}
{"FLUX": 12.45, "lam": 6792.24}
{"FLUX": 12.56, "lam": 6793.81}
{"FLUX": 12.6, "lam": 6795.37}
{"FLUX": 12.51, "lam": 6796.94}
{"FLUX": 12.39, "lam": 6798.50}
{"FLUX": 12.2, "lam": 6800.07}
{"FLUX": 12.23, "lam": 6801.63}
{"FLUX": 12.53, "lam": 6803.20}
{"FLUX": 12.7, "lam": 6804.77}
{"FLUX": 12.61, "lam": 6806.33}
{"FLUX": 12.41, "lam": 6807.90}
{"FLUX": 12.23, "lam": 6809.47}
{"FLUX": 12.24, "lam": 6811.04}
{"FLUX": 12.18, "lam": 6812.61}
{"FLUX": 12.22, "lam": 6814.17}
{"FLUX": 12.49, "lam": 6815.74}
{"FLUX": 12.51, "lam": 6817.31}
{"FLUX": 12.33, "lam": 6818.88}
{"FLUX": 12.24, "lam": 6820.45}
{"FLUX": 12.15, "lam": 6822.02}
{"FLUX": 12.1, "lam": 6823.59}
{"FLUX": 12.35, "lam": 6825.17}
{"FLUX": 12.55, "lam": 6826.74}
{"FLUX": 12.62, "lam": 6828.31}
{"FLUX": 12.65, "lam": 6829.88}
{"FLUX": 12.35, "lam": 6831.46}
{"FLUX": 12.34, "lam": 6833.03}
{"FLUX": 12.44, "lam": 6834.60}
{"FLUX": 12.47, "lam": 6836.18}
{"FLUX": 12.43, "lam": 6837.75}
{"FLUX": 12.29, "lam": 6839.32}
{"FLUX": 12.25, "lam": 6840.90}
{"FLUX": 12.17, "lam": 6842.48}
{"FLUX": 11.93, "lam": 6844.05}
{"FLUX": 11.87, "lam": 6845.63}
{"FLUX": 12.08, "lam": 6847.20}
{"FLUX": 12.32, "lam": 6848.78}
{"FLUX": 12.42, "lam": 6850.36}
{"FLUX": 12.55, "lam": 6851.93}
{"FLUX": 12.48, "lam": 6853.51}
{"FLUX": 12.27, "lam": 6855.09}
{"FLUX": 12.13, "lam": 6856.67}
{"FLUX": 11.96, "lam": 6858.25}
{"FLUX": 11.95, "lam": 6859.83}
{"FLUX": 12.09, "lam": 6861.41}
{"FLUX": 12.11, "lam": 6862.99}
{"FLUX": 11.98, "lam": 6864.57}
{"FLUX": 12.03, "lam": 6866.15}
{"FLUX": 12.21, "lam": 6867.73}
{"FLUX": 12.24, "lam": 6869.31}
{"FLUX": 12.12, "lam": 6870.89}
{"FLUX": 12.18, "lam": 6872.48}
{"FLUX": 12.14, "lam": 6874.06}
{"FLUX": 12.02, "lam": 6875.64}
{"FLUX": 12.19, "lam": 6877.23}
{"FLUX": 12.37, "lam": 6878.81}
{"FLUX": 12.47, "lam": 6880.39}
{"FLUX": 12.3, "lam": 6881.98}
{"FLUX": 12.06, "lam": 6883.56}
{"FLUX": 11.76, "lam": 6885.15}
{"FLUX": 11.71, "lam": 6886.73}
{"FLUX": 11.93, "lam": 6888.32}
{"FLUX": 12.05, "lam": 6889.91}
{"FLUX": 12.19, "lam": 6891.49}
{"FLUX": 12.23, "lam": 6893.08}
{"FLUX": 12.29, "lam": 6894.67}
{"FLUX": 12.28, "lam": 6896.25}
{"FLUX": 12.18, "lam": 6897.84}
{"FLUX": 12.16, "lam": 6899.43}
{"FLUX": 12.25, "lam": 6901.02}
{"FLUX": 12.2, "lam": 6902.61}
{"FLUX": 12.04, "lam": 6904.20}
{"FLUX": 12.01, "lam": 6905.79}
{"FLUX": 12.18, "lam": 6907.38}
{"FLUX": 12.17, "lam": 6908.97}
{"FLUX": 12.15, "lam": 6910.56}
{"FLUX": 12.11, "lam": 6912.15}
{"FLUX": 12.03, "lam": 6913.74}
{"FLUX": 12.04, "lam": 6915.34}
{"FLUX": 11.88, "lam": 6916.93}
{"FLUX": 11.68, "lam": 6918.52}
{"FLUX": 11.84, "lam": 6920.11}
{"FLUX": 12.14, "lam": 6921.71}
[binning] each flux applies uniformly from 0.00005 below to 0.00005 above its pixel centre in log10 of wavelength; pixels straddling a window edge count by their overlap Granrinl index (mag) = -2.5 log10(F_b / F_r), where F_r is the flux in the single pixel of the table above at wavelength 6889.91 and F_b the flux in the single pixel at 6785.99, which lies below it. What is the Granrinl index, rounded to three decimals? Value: -0.012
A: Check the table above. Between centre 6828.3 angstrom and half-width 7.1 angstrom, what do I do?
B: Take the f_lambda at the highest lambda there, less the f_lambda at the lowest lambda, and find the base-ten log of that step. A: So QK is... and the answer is -0.538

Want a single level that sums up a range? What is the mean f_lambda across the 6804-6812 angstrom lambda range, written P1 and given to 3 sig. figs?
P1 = 12.4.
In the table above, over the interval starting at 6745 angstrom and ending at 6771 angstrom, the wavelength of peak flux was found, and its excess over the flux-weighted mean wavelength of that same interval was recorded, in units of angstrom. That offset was 3.1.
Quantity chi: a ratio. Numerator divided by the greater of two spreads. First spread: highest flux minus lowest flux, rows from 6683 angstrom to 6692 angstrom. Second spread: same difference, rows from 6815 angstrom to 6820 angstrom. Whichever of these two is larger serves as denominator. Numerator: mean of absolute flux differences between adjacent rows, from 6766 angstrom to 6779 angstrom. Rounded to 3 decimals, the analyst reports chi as 0.464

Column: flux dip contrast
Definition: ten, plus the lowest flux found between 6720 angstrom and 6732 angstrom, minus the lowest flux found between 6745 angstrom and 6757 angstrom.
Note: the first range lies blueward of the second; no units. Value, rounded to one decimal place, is 9.7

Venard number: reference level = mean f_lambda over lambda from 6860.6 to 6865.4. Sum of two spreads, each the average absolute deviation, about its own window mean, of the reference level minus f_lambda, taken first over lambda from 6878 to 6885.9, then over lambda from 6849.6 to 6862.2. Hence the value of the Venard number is 0.42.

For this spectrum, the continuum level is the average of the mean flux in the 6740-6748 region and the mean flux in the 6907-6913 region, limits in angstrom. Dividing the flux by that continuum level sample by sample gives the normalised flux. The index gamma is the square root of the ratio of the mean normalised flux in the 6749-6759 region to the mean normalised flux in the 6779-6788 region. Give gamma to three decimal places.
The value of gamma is 0.997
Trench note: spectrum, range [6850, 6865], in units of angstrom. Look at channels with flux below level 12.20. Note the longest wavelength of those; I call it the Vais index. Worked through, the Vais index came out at 6864.57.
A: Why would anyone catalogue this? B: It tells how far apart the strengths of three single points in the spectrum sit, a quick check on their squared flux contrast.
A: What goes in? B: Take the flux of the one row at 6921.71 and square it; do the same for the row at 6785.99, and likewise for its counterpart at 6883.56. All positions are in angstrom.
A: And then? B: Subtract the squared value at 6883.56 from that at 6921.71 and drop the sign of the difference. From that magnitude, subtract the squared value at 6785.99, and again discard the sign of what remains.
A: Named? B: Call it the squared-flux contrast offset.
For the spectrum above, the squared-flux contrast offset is 146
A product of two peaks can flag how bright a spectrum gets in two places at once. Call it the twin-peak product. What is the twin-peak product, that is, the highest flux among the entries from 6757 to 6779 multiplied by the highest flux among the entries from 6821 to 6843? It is 159.1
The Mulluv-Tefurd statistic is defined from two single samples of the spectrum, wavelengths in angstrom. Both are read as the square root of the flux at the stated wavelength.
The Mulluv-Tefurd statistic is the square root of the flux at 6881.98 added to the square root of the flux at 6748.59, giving 7.03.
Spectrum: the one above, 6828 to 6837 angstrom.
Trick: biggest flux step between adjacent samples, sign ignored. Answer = 0.30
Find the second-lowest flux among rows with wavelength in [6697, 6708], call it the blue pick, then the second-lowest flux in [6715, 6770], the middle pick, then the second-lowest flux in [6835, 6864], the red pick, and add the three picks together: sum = 36.5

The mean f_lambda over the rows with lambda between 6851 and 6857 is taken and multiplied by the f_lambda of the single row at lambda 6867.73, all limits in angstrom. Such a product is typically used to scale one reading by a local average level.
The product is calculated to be 151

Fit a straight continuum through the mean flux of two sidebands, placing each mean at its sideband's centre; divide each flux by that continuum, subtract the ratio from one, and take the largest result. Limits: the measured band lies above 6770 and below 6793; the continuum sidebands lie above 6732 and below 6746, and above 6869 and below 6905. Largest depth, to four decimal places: 0.0193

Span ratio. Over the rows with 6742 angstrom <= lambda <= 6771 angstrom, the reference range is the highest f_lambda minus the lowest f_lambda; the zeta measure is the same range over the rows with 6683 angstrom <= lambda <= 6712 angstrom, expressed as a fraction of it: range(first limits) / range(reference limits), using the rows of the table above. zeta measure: 0.84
